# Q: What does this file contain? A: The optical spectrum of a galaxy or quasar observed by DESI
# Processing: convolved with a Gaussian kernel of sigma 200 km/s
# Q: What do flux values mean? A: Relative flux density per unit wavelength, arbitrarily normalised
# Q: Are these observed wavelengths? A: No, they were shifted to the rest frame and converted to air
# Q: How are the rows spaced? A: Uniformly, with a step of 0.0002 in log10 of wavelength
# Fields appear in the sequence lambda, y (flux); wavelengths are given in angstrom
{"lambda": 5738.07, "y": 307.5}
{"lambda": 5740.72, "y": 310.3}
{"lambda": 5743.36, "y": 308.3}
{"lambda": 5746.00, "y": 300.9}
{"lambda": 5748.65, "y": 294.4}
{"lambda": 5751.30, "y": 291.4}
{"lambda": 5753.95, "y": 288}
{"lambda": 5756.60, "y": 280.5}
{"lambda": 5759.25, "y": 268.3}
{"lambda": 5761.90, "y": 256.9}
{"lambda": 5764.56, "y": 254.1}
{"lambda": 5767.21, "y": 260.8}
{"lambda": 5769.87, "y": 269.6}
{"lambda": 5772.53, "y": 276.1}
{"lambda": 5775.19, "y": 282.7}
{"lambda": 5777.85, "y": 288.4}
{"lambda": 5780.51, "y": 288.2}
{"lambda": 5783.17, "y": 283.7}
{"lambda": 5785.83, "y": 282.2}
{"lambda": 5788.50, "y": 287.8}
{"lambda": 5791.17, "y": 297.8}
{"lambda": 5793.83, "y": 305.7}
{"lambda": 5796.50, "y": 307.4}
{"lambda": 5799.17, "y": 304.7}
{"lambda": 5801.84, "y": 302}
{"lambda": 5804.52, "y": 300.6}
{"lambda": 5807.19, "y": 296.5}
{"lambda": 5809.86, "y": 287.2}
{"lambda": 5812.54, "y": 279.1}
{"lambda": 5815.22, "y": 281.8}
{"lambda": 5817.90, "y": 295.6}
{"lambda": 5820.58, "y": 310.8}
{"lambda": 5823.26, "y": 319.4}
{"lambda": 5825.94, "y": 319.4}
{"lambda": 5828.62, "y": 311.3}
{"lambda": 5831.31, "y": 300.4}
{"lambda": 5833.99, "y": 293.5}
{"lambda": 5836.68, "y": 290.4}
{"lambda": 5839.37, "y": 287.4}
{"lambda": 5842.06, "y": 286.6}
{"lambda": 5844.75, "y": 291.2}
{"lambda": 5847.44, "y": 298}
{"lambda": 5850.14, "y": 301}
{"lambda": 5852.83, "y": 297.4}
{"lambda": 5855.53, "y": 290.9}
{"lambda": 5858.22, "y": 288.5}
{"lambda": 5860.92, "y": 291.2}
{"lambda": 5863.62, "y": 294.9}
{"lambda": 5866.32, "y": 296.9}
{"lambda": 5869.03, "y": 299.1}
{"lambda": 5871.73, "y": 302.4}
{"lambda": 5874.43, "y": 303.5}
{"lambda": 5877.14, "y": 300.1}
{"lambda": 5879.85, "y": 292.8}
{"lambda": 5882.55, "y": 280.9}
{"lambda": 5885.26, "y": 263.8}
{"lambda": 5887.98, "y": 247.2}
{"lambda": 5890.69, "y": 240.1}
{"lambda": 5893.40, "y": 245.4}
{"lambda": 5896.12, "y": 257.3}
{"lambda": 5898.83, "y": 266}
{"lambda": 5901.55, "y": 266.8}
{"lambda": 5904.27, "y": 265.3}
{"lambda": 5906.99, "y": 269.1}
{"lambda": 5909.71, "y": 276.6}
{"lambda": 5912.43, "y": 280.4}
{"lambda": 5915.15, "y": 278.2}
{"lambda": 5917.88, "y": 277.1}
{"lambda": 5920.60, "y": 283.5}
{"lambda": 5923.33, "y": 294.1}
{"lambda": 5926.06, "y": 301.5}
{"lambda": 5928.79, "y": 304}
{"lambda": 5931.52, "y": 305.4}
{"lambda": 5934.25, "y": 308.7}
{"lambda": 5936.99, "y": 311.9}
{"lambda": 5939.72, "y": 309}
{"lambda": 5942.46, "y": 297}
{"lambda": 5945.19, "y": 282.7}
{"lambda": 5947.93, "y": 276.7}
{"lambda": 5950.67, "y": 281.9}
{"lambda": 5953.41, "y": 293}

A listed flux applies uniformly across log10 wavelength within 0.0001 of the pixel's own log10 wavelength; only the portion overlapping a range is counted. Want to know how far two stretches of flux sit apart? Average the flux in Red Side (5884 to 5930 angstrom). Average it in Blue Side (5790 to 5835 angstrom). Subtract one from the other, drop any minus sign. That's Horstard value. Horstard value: 29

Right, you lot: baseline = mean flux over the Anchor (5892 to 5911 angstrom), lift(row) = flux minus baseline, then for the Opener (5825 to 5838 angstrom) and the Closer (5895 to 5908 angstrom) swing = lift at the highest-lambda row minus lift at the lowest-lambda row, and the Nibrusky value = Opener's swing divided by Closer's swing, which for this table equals -2.5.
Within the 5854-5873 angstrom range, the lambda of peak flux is 5871.73 angstrom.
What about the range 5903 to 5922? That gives 5920.60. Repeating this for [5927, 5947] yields 5936.99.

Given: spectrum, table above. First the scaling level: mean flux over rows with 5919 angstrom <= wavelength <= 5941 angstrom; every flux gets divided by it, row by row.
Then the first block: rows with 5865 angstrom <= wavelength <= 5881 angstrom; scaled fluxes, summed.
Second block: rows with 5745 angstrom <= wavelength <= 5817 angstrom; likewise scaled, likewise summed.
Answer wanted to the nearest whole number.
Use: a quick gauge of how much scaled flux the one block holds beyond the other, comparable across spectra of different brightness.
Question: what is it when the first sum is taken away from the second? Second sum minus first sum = 20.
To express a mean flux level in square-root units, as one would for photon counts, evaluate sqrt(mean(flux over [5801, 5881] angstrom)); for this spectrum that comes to 17.23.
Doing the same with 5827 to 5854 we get 17.20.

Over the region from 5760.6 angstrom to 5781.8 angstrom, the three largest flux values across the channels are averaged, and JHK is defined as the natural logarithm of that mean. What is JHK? 5.66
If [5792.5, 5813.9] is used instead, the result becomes 5.72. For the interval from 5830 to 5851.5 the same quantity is 5.70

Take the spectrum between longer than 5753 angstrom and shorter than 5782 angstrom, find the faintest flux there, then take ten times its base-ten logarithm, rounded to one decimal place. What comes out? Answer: 24.1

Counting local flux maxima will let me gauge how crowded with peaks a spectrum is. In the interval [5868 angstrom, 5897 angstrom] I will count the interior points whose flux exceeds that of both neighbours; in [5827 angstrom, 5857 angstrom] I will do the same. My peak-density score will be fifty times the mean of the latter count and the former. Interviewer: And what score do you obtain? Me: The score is 50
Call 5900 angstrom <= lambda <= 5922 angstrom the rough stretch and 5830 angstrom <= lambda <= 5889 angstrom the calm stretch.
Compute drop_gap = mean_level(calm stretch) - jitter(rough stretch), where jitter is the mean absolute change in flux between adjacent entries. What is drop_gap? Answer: 287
